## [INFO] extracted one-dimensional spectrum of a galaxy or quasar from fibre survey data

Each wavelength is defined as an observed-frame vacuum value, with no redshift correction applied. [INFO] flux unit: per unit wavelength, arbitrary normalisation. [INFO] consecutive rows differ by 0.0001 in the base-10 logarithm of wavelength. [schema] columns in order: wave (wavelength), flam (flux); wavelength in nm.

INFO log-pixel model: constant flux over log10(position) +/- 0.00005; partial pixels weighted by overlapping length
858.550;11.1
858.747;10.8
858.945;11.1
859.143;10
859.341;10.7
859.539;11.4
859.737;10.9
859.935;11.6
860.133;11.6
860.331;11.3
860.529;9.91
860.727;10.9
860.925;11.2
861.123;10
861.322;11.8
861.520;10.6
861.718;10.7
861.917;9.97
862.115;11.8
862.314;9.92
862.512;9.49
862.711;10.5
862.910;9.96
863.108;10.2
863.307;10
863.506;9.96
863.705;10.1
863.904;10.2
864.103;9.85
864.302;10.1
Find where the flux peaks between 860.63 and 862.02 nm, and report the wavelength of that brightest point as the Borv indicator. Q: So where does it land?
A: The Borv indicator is 861.322 nm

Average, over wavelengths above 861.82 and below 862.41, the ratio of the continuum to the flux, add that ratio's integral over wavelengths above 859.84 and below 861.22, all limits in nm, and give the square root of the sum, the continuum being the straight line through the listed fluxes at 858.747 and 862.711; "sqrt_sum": 1.54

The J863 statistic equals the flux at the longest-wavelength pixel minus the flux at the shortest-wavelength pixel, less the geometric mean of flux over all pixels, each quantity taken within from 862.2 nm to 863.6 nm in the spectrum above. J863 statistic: -10.0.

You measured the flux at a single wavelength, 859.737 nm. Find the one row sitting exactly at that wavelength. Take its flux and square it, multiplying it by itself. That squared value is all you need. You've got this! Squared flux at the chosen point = 119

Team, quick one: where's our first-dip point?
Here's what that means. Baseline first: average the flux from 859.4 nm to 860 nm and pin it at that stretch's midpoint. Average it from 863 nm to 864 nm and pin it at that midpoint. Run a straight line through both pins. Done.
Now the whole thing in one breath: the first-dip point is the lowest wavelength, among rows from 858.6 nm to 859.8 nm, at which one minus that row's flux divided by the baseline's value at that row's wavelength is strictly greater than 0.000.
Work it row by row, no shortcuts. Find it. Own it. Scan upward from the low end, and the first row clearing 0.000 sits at 858.747 nm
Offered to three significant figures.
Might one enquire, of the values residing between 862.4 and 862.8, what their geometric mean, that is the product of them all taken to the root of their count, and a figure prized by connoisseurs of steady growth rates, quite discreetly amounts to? 9.98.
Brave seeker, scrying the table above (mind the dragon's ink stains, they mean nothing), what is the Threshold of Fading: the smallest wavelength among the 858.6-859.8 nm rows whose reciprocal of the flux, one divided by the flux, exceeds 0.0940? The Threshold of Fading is 859.143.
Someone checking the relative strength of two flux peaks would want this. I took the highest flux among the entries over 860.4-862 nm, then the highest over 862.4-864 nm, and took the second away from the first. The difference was 1.3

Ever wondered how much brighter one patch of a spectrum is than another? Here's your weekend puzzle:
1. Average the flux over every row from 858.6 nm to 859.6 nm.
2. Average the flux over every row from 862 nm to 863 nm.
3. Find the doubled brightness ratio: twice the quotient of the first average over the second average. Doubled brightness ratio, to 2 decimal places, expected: 2.09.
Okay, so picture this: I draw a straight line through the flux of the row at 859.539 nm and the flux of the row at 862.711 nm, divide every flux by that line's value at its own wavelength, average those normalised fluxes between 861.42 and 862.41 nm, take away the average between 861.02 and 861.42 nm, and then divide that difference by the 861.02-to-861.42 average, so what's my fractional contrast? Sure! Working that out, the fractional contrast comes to -0.01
